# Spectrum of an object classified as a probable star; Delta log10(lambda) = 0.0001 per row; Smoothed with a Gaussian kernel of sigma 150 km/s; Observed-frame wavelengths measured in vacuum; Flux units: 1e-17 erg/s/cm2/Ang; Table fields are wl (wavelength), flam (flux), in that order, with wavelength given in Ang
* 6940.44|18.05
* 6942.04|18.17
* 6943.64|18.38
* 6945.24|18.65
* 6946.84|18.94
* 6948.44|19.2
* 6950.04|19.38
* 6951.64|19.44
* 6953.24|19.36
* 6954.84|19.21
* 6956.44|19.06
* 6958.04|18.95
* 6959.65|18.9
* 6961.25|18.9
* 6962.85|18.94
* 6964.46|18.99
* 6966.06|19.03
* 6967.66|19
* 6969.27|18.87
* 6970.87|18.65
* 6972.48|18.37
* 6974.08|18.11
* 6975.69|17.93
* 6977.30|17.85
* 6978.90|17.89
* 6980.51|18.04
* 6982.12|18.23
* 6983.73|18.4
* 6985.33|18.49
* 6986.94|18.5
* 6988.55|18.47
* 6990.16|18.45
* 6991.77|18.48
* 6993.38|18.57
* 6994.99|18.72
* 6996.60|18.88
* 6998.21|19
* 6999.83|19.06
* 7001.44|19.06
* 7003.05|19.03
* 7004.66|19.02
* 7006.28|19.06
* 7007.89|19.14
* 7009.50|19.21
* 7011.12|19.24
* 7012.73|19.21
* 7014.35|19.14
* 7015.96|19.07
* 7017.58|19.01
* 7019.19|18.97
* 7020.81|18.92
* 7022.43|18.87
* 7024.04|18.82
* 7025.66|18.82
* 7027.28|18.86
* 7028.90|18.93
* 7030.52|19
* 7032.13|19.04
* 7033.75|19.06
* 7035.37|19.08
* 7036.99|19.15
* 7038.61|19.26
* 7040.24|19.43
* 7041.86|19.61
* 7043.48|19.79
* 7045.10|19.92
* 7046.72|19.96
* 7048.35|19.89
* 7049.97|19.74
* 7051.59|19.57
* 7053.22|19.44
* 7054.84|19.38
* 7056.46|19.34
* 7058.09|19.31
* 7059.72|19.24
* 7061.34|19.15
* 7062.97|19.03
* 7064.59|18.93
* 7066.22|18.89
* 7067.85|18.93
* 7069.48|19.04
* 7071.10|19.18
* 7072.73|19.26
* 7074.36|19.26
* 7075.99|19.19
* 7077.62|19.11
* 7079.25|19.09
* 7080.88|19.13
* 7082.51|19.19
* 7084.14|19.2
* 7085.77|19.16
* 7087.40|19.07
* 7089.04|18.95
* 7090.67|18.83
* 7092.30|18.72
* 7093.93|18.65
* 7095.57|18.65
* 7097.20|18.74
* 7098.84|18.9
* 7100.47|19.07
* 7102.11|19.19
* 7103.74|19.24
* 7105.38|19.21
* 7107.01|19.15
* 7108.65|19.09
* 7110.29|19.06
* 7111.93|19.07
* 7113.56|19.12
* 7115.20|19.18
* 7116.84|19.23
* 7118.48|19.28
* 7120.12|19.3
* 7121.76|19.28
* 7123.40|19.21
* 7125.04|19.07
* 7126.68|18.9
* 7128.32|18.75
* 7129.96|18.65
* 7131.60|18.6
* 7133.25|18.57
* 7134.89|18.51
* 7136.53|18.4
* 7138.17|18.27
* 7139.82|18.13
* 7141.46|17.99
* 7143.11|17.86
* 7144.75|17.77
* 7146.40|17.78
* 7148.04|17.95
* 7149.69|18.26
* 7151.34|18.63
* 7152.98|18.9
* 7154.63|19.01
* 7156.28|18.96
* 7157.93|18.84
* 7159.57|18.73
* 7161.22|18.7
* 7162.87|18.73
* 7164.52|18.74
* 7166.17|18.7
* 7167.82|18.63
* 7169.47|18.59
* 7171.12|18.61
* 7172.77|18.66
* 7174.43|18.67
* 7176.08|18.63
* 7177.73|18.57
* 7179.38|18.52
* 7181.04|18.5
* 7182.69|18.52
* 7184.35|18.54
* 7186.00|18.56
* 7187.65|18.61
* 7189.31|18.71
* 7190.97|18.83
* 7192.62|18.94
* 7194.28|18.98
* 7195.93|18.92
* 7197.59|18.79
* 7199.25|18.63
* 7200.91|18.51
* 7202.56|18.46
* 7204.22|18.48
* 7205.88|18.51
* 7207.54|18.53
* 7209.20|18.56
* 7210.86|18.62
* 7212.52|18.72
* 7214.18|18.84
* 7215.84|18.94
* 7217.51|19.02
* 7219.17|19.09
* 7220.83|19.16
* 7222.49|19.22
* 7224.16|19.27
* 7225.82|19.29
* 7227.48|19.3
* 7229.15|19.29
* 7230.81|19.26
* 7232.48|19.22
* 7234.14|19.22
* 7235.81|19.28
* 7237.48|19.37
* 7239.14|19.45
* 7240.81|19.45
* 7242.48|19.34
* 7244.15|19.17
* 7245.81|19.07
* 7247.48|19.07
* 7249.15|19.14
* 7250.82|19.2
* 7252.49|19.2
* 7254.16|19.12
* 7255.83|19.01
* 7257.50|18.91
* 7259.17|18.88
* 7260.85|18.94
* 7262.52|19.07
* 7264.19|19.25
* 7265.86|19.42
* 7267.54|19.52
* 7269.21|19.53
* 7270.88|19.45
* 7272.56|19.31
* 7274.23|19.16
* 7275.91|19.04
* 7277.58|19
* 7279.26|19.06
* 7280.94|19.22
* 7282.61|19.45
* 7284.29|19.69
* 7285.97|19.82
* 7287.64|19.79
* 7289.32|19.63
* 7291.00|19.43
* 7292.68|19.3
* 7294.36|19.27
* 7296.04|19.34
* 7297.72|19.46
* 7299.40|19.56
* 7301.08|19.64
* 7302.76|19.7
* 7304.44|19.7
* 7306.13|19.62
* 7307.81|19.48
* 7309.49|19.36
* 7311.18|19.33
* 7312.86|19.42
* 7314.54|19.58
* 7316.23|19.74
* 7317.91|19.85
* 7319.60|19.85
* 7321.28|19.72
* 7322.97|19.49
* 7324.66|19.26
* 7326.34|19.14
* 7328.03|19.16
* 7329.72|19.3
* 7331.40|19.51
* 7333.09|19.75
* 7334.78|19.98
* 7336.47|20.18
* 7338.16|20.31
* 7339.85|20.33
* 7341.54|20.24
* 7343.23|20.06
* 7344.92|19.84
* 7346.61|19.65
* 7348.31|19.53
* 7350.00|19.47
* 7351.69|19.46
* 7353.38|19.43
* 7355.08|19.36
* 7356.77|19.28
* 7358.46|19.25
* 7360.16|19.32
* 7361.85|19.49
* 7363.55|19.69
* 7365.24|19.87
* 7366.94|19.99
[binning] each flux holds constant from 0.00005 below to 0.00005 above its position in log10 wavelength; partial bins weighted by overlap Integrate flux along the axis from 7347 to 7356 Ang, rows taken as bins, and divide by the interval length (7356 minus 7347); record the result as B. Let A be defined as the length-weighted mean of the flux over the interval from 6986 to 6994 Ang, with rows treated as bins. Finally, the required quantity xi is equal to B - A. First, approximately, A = 18.5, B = 19.5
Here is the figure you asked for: 0.97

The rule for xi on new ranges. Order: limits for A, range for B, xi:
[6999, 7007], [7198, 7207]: -0.49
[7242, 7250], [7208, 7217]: -0.43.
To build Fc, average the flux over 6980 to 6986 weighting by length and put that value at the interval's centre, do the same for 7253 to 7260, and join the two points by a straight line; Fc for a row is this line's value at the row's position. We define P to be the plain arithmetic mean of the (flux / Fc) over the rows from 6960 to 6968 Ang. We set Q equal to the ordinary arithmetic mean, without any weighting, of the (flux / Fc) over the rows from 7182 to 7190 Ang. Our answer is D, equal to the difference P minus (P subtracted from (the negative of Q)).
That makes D 3.07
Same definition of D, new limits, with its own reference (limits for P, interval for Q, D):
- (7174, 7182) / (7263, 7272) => 3.00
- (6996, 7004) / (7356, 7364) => 3.08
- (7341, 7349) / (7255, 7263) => 3.06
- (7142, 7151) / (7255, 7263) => 2.91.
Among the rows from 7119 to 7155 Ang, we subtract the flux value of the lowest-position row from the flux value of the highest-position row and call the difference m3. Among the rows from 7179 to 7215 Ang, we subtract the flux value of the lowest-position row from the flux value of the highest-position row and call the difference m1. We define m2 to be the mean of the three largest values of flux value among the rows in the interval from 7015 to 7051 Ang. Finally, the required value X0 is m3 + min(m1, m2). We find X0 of 0.03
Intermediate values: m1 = 0.32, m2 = 19.9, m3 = -0.29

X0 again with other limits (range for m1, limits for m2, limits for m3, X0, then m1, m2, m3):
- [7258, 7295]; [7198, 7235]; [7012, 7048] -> 1.14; 0.39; 19.3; 0.75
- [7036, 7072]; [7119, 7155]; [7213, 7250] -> 0.33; 0.03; 19.3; 0.30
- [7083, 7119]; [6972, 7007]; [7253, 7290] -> 0.59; 0.08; 19.1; 0.51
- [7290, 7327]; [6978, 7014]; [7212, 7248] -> 0.06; -0.29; 19.2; 0.35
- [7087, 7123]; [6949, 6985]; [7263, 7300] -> 0.52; 0.21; 19.4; 0.31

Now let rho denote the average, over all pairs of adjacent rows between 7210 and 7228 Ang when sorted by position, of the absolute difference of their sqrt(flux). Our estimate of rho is 0.0078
